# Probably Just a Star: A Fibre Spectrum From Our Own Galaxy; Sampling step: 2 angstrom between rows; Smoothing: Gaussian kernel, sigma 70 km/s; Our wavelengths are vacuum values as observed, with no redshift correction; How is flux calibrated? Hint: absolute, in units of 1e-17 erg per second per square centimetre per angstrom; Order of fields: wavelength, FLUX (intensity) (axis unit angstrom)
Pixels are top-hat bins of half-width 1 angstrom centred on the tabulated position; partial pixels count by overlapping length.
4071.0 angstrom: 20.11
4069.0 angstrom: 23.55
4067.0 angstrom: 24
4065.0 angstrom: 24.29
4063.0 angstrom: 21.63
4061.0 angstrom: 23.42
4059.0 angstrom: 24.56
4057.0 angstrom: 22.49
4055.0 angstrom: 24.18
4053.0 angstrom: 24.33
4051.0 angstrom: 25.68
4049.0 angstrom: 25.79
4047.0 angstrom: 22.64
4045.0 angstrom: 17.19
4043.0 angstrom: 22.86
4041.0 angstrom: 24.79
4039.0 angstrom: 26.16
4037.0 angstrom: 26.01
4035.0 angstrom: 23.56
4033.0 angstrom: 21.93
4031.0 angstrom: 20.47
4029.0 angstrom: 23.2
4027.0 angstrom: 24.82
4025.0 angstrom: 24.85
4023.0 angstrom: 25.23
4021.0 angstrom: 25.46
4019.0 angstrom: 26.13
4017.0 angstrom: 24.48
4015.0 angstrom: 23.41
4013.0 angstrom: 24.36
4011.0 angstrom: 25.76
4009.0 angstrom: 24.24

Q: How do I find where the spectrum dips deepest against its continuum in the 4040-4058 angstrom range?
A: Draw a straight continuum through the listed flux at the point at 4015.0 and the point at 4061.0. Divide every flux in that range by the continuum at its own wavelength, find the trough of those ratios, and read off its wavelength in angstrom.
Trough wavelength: 4045.0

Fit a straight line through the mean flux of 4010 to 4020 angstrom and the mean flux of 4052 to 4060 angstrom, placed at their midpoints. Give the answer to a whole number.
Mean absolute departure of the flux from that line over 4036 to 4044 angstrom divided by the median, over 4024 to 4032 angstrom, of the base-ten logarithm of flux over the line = -140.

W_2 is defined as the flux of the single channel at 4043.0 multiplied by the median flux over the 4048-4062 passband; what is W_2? 556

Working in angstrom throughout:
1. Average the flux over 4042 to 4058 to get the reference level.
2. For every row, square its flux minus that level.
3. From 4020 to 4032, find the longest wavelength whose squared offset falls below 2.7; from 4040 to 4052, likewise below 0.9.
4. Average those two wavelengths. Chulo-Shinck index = 4038 angstrom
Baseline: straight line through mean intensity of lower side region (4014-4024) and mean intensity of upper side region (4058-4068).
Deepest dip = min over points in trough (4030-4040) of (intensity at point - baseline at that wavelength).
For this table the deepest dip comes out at -4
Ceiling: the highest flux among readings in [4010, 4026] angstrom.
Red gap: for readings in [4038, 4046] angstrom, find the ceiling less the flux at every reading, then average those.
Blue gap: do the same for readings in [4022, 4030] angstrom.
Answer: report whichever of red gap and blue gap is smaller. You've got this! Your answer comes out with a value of 1.6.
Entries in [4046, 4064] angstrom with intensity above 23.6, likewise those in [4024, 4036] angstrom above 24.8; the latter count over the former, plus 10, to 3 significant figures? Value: 10.4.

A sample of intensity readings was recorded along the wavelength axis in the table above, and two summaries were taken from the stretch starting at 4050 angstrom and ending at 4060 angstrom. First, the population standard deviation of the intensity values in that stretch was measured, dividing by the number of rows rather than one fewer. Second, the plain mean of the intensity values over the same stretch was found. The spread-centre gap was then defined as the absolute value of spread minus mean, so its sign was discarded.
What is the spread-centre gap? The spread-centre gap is 23.2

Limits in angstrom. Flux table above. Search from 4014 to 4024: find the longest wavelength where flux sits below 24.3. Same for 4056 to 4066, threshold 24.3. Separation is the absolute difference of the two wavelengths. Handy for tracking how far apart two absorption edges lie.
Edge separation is 50 angstrom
